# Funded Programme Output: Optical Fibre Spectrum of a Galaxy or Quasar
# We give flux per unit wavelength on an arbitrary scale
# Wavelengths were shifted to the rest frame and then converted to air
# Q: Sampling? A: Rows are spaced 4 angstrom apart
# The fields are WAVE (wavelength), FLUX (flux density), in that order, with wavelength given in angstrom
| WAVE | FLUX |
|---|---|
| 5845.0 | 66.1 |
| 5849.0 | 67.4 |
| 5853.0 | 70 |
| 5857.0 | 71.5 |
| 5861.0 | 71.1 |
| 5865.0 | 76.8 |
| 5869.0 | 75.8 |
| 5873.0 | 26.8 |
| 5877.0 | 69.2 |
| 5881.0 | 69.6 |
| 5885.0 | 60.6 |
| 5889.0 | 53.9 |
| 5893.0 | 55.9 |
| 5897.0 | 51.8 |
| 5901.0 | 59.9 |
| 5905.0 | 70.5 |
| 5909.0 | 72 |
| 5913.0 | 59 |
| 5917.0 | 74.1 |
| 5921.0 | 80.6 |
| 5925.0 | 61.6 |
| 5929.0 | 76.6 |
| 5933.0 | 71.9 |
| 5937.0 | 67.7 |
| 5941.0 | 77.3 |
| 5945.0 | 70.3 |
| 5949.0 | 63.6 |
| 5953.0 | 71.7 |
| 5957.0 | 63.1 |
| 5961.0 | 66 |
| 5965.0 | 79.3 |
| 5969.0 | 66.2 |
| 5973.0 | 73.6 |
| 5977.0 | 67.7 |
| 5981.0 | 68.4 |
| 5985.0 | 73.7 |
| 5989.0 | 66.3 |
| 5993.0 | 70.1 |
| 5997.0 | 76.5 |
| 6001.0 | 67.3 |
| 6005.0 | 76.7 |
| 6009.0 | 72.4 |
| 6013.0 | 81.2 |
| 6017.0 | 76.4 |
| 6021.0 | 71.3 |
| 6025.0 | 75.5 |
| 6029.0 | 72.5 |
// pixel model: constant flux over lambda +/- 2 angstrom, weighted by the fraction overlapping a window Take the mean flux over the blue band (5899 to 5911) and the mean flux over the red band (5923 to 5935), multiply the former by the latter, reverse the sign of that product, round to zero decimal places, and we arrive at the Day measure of -4725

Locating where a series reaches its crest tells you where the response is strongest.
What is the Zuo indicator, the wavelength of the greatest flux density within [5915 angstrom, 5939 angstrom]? 5921.0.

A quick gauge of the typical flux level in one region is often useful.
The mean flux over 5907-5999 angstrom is 70.3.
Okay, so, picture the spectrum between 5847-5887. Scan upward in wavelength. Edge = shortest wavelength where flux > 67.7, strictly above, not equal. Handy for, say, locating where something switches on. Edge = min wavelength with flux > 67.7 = 5853.0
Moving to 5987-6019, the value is 5993.0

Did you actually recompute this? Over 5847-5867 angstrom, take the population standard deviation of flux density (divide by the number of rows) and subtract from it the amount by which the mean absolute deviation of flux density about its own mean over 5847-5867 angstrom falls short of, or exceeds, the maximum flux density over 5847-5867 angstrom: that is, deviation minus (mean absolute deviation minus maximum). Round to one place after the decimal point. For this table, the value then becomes 77.6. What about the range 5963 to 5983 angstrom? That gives 79.8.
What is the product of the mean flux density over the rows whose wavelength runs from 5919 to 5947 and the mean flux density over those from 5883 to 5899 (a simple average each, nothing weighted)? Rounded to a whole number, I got 4015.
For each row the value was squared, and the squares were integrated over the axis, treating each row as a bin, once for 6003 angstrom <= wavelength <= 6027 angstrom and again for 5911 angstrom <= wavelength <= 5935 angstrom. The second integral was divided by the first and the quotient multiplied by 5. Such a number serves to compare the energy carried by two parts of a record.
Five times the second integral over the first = 4.4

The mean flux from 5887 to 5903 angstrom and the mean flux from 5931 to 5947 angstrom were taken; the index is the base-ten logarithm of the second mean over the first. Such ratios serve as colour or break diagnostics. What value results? 0.11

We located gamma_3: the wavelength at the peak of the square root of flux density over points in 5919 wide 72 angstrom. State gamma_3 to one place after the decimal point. 5921.0 angstrom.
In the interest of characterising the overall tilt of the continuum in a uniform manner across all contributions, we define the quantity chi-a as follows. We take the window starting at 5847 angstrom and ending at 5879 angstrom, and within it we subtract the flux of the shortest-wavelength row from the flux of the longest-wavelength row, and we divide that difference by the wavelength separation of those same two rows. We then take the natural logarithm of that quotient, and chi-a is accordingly -2.7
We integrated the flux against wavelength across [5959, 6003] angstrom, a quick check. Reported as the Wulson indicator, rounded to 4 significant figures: 3100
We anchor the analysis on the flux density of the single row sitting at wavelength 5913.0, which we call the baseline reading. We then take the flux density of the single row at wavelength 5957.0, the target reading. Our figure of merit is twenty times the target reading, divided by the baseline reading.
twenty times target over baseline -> 21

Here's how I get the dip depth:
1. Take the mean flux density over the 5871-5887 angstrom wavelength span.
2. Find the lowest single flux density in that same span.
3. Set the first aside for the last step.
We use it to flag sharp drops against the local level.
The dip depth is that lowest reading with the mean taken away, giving -30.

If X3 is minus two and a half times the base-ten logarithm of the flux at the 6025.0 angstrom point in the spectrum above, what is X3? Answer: -4.69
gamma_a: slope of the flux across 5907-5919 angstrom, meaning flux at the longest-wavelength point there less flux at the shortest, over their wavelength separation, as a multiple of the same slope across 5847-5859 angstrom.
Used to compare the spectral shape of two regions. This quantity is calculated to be 0.51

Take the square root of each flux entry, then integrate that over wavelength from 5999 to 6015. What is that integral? 138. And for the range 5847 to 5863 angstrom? 134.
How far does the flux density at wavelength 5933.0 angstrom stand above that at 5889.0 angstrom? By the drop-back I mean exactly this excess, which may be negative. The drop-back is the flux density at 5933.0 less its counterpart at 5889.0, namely 18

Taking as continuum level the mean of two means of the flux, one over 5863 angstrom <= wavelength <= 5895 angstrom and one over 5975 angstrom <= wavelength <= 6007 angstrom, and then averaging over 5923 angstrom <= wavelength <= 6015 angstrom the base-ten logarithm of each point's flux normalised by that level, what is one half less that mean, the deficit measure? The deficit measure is 0.47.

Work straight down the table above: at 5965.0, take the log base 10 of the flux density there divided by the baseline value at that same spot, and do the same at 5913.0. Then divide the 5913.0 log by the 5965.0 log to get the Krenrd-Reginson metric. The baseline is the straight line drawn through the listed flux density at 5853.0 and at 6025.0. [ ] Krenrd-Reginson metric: -2.6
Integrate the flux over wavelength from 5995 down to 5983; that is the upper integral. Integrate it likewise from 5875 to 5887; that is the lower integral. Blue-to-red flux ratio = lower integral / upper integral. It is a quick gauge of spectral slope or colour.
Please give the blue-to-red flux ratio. 0.95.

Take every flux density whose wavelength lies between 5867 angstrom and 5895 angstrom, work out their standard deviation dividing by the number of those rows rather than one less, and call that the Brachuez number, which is 15.0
